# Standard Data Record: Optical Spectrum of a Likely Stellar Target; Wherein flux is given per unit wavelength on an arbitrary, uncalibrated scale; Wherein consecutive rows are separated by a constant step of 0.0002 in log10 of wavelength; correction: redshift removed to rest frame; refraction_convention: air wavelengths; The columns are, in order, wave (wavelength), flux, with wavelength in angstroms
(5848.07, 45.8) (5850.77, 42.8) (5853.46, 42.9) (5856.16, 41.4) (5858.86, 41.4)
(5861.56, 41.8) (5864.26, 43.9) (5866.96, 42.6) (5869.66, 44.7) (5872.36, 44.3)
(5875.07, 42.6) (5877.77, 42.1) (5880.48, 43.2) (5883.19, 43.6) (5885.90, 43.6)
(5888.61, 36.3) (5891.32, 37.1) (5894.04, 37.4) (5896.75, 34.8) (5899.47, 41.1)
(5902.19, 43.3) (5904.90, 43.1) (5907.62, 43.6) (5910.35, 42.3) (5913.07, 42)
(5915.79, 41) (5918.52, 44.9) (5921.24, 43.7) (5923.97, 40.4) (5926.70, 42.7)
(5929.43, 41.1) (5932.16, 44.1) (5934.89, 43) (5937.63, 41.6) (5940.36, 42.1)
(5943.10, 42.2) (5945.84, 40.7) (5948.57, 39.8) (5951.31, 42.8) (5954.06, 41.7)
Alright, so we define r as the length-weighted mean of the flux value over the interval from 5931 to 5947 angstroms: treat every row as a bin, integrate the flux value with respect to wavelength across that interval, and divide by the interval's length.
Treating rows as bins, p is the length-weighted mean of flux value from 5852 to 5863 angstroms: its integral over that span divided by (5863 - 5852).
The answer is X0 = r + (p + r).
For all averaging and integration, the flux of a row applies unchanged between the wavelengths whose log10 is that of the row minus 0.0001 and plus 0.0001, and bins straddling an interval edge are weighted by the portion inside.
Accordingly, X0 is 126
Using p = 41.9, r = 42.3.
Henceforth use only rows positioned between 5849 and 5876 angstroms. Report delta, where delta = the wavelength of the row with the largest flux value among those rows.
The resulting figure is 5869.66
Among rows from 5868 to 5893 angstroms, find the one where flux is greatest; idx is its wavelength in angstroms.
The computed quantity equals 5869.66 angstroms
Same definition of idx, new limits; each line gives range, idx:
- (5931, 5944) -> 5932.16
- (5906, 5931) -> 5918.52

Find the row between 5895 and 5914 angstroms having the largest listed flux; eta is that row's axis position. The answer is 5907.62 angstroms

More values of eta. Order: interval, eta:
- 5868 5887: 5869.66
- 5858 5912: 5869.66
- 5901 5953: 5918.52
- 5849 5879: 5869.66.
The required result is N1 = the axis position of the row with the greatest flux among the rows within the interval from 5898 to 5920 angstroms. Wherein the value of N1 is 5918.52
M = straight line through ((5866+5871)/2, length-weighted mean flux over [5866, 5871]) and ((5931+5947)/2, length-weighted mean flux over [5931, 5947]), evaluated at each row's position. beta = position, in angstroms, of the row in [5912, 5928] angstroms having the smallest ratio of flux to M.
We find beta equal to 5923.97 angstroms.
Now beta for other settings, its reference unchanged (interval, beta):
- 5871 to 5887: 5877.77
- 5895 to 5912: 5896.75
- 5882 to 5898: 5896.75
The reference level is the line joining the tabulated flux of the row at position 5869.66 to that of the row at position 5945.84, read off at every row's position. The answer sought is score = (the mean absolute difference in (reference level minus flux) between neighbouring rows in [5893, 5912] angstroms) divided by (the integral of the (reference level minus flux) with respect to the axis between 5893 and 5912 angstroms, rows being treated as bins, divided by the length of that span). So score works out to 1.0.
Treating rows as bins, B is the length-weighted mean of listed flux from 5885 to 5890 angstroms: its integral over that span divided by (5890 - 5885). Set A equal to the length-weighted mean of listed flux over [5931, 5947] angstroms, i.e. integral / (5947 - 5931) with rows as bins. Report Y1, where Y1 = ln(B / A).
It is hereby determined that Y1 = -0.06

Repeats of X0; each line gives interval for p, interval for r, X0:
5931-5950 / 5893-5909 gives 123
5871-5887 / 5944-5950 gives 124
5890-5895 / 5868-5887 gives 124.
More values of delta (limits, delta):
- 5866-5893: 5869.66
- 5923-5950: 5932.16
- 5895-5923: 5918.52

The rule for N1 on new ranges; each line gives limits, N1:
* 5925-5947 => 5932.16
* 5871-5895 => 5872.36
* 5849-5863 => 5853.46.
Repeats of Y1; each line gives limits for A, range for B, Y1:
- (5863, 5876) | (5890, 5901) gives -0.15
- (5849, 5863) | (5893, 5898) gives -0.16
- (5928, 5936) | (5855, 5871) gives 0.00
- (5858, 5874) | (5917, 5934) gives -0.01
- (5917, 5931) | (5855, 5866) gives -0.01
